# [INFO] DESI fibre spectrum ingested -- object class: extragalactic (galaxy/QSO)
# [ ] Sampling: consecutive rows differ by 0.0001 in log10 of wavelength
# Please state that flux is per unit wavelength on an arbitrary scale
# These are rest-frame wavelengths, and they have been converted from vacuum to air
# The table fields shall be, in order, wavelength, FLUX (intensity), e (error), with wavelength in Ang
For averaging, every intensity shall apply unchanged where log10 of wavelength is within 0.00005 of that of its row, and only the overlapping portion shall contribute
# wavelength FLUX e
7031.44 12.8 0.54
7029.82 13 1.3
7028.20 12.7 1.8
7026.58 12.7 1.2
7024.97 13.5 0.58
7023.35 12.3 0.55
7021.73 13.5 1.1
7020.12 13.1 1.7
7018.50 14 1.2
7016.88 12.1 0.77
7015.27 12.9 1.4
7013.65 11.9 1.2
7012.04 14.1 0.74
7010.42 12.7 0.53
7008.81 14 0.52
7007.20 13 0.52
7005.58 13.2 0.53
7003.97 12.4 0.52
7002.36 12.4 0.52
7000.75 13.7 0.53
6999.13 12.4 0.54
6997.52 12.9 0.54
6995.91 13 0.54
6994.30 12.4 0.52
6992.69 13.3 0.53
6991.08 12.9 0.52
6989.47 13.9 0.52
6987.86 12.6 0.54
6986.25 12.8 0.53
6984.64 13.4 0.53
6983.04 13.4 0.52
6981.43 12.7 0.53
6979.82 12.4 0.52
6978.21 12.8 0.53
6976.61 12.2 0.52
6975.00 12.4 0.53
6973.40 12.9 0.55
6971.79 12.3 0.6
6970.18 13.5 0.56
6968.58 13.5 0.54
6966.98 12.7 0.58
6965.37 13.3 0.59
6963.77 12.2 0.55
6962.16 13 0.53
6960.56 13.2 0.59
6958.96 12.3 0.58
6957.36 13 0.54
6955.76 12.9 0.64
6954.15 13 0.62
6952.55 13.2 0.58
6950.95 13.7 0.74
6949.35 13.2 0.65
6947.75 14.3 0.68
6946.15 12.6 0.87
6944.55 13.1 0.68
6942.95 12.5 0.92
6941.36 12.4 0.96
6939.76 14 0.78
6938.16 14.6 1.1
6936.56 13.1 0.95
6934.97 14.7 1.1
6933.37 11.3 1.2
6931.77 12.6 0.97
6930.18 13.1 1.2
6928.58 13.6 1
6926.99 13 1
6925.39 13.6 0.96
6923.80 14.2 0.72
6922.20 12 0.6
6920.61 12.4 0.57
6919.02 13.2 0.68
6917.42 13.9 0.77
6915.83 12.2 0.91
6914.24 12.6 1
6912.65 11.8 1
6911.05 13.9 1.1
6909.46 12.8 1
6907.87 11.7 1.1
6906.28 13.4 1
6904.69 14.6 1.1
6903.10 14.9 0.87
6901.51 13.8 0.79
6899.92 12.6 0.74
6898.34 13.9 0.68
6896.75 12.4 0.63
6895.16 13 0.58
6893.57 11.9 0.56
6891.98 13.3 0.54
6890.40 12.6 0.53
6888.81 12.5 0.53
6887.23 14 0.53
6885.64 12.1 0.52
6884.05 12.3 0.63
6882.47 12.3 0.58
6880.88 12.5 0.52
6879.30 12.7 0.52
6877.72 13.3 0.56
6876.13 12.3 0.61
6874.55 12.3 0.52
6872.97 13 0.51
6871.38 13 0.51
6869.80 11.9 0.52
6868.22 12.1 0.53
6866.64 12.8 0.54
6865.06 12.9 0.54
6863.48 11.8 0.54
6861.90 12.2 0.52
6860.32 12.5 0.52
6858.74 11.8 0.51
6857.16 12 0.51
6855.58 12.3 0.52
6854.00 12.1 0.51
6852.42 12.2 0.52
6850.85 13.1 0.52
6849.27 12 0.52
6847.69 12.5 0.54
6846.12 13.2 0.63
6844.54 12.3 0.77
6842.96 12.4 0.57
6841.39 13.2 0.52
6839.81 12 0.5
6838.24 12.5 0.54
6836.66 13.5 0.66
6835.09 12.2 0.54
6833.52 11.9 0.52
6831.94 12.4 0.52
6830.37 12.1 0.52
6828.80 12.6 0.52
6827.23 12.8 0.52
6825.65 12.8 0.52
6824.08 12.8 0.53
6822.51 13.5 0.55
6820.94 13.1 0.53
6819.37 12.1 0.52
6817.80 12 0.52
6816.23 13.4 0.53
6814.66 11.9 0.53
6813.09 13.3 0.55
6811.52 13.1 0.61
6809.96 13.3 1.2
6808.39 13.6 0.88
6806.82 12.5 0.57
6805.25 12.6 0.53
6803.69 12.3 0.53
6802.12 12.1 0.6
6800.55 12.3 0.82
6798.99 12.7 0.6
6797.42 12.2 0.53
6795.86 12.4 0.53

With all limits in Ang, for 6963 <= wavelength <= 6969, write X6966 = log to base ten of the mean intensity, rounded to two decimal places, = 1.11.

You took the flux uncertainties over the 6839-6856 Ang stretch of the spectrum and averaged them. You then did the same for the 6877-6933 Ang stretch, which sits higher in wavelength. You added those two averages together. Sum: 1.33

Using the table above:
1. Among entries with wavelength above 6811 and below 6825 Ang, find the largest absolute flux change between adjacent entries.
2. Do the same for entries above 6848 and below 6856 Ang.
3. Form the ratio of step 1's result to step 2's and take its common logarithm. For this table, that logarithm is 0.13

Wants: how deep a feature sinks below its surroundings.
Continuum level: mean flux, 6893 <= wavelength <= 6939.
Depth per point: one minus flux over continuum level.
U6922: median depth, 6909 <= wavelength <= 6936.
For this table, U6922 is 0.010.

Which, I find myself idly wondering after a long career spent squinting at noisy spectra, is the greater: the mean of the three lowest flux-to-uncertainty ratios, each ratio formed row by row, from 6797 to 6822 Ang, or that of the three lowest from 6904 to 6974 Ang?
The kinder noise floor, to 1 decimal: 13.8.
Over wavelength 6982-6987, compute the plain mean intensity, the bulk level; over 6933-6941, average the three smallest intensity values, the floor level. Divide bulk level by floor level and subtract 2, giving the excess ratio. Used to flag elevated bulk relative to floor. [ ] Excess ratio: -0.97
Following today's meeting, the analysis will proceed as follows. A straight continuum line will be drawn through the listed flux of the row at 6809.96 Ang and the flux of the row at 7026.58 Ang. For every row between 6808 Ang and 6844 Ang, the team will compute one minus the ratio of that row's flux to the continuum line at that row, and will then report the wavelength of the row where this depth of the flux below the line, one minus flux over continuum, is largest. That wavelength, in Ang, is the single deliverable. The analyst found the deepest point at 6814.66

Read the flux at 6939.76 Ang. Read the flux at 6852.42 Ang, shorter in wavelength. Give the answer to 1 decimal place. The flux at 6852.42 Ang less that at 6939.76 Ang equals -1.8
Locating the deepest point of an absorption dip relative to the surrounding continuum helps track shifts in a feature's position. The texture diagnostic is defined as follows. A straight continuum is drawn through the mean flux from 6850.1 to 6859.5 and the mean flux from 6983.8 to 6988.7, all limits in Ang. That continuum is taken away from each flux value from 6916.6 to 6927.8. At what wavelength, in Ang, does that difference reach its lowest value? 6922.20 Ang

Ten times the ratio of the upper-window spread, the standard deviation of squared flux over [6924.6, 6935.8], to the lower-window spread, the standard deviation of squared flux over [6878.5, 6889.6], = 16.3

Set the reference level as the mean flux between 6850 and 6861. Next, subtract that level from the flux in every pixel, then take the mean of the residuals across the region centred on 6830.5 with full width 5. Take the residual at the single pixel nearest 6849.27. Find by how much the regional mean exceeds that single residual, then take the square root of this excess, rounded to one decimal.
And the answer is 0.6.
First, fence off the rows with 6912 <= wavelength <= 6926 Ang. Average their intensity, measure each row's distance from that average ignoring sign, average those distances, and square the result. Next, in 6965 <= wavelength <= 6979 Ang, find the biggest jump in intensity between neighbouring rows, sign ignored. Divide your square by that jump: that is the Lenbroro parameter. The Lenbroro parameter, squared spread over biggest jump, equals 0.47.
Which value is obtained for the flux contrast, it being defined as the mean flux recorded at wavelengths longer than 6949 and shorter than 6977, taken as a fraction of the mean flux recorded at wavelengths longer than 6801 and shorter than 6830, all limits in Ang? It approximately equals 1.01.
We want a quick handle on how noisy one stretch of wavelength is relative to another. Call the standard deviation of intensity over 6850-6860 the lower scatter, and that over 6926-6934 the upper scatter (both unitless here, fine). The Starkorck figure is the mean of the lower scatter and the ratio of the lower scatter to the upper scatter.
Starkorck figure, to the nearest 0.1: 0.5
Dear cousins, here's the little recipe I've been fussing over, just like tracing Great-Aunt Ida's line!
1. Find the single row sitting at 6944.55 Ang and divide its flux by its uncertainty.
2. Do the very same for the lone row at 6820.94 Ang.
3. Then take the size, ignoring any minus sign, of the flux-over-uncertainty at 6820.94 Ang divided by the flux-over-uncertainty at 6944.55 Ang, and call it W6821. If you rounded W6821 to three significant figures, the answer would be 1.28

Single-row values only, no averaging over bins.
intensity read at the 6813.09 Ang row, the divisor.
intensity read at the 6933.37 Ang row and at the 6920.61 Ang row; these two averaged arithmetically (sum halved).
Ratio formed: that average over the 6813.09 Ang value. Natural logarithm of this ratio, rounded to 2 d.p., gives -0.12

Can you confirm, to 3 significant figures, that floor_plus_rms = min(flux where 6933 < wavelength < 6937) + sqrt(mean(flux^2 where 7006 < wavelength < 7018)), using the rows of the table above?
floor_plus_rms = 24.3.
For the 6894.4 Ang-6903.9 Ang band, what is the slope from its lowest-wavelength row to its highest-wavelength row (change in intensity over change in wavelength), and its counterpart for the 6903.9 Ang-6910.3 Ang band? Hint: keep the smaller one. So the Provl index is -0.38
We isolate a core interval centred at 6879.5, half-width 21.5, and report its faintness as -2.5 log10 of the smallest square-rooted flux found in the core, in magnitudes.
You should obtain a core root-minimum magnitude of -1.34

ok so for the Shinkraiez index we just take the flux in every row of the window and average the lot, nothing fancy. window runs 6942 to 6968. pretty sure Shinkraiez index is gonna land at 13.0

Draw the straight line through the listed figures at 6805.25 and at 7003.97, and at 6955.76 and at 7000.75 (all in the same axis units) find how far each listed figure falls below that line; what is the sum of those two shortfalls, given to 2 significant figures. -1.7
